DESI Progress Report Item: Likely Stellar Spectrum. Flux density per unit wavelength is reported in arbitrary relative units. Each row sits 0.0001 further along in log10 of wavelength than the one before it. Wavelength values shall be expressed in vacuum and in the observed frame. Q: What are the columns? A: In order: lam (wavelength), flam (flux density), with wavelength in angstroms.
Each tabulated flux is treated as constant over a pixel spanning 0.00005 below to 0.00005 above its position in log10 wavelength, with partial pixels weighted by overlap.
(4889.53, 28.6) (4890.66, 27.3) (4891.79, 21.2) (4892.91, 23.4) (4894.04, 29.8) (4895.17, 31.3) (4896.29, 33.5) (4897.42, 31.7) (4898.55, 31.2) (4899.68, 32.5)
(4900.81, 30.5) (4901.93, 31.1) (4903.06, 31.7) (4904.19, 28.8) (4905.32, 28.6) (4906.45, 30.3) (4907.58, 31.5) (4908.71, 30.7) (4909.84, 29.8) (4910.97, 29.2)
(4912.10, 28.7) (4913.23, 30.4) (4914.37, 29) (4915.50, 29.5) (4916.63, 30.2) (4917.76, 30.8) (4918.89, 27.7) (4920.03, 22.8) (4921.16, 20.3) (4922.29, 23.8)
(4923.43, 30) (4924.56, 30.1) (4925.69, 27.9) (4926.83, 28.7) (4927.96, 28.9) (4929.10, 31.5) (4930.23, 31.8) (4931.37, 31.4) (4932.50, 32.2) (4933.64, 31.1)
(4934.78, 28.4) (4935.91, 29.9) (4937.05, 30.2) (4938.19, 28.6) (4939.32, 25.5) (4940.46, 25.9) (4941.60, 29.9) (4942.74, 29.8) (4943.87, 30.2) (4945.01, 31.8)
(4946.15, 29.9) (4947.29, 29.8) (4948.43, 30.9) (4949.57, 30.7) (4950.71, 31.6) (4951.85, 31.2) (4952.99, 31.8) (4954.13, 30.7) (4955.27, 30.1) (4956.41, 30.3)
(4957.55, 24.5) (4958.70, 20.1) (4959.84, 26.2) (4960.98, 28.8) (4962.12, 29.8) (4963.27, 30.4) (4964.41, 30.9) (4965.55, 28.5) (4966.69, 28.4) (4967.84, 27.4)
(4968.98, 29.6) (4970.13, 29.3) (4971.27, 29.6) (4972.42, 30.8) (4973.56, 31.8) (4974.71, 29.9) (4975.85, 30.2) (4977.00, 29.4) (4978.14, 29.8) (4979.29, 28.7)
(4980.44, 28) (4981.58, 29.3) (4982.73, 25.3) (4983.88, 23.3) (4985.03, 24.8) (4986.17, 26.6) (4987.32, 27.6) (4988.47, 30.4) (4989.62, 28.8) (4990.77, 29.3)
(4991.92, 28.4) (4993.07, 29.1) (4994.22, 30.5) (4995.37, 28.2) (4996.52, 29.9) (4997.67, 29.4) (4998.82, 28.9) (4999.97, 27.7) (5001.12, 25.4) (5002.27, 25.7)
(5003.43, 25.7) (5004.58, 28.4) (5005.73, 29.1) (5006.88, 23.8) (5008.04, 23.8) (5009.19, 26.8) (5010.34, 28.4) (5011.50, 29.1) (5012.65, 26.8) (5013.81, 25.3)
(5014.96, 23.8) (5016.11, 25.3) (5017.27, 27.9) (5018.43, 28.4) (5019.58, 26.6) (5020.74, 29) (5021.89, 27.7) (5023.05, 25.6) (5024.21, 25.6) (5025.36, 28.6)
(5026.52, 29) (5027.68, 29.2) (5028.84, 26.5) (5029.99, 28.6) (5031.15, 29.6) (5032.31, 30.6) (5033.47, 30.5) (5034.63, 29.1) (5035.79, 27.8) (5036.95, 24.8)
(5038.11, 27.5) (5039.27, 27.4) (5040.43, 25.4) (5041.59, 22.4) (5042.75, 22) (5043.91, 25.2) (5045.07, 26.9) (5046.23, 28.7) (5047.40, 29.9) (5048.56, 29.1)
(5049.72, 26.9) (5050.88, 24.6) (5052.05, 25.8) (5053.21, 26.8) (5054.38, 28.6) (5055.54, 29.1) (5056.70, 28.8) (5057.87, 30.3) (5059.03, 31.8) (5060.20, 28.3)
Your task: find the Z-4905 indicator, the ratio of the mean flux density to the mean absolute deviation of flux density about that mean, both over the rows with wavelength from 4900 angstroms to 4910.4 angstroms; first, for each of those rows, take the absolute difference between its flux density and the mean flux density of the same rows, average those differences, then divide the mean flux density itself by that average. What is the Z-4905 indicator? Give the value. 36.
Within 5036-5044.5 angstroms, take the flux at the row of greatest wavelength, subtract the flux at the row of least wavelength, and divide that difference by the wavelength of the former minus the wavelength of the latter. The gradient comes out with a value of 0.1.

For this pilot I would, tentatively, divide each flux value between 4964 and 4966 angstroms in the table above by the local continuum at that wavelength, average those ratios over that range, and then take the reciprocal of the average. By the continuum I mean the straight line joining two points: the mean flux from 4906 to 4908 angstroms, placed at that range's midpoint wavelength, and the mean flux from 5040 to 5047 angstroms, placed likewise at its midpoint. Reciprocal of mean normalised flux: 0.96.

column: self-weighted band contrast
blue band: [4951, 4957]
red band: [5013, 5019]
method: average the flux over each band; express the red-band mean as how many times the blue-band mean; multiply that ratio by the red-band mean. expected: 22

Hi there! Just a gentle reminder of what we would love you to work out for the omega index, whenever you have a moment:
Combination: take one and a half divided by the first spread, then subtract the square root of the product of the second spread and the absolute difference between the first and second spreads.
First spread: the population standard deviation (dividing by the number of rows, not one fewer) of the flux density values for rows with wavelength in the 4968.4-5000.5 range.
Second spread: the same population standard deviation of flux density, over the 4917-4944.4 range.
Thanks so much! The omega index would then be -1.0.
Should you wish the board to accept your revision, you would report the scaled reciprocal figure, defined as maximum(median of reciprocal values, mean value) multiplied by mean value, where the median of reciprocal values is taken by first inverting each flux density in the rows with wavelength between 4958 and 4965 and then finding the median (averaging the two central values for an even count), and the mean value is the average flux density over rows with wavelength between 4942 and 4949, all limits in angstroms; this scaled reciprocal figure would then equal 924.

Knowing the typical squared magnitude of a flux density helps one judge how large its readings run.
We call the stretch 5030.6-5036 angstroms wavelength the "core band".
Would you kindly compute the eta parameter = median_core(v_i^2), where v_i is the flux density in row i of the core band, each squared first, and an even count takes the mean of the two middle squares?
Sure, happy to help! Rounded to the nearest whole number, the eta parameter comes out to 876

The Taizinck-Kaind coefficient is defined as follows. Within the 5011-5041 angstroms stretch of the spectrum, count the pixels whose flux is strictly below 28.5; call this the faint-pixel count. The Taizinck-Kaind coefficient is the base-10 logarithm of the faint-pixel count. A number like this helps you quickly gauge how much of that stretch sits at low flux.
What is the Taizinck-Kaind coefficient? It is 1.2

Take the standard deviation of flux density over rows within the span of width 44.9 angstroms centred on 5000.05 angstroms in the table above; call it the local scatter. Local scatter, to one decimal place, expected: 2.0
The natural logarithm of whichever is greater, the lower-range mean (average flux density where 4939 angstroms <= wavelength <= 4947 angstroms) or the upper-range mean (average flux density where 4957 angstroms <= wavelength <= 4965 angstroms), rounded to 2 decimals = 3.37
